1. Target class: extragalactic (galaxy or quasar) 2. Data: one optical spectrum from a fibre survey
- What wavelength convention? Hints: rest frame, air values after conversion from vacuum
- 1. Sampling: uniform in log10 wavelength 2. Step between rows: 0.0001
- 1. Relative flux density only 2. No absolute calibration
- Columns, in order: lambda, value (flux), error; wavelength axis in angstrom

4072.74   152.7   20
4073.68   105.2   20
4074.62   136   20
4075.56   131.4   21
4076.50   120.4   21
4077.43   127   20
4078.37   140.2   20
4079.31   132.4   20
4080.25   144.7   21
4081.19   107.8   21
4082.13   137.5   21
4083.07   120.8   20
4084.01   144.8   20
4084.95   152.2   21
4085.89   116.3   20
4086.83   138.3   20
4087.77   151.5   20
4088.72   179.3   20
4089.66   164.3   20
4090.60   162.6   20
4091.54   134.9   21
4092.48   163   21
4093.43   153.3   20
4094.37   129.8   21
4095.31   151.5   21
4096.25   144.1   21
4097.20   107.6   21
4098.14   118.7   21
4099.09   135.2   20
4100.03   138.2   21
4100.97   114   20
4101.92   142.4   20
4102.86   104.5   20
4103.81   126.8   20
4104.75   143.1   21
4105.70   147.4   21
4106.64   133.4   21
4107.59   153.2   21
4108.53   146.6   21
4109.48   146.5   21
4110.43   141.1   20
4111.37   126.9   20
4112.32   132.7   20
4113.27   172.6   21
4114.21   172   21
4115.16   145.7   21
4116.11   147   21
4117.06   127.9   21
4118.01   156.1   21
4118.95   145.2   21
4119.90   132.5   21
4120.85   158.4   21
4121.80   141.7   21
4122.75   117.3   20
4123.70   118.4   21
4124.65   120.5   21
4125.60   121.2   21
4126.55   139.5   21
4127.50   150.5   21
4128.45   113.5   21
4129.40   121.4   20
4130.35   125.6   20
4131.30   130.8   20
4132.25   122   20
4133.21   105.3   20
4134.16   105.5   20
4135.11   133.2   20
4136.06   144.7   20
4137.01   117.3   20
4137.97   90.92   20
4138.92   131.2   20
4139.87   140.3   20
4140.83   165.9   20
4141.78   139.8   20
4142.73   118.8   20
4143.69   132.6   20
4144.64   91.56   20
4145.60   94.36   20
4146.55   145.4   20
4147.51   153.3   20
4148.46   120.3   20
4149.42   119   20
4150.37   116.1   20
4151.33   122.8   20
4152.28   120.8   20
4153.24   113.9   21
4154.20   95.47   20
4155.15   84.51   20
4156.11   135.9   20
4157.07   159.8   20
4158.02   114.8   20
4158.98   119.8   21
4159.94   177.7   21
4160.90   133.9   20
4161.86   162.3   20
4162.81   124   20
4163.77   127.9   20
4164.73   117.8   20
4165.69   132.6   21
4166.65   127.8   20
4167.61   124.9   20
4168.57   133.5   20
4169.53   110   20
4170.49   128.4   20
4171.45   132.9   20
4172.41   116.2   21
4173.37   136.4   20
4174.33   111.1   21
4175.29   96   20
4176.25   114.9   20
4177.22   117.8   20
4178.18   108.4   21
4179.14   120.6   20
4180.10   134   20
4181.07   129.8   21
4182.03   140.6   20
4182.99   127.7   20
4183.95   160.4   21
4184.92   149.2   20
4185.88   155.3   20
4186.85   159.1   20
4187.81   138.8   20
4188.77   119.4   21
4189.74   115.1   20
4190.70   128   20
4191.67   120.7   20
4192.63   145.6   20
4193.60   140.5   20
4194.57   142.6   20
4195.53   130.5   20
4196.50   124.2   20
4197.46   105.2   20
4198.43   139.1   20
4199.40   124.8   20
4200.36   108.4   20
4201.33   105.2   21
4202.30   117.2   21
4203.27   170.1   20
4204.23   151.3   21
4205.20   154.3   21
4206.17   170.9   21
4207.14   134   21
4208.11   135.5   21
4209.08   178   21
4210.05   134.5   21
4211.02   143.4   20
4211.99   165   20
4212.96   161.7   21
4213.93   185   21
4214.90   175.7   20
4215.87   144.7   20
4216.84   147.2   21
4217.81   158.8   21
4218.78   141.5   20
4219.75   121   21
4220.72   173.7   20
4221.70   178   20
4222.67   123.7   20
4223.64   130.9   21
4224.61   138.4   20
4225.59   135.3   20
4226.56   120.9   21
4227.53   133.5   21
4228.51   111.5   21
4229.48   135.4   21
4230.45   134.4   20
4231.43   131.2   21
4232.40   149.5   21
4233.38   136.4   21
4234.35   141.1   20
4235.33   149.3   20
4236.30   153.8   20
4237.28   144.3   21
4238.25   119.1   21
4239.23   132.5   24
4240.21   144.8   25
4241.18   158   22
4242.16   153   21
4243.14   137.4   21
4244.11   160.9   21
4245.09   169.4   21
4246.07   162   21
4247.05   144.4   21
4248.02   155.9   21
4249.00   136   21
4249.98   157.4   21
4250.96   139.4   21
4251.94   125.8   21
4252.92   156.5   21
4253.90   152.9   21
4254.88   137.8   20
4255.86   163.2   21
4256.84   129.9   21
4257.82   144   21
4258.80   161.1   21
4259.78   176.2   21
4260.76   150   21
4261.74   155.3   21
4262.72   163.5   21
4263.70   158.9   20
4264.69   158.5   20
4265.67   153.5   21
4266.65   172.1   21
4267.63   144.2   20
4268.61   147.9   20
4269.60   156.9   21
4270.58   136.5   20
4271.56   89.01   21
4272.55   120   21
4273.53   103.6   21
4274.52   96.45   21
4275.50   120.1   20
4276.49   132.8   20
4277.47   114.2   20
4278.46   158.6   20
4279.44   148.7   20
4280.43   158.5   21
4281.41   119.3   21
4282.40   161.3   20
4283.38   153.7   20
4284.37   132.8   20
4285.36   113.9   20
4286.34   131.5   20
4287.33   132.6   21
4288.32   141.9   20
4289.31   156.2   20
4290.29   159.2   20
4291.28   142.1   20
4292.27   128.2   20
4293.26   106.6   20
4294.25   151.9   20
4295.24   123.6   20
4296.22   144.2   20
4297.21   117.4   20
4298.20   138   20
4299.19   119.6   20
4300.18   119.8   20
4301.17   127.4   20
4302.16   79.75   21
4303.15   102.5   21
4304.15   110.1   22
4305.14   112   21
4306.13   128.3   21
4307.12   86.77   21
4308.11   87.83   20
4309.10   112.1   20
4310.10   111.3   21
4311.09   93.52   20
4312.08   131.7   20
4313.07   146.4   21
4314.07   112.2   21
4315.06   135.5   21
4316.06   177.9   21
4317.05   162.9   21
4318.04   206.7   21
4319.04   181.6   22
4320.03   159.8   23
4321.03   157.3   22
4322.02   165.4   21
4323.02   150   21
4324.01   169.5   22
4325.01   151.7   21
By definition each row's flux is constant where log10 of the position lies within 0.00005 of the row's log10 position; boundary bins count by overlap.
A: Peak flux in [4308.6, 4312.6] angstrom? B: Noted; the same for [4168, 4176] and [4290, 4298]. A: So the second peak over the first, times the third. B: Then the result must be 165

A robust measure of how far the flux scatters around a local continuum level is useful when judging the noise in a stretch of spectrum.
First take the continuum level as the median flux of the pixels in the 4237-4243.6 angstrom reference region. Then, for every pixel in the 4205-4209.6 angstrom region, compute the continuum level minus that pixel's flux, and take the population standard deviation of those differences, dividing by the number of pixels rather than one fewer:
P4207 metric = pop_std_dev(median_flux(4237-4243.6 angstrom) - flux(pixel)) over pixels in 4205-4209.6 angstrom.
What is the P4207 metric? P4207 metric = 18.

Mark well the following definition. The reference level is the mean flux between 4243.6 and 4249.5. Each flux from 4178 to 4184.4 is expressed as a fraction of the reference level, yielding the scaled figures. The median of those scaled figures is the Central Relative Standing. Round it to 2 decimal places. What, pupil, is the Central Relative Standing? 0.84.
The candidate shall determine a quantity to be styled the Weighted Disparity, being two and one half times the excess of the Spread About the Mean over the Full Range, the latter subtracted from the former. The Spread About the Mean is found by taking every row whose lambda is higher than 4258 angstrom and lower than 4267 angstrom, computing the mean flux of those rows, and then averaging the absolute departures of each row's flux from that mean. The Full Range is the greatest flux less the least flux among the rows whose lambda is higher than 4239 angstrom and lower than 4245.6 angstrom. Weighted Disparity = -76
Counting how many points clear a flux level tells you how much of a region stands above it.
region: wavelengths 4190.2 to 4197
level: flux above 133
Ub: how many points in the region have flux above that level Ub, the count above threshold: 3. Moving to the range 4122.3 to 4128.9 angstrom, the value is 2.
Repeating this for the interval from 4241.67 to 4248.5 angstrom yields 7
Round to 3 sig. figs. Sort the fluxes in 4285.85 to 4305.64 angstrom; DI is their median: 128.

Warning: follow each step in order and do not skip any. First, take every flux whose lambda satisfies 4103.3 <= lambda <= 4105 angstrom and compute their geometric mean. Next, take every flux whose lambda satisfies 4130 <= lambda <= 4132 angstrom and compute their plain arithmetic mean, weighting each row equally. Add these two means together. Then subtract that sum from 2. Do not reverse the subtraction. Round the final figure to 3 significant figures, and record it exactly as -261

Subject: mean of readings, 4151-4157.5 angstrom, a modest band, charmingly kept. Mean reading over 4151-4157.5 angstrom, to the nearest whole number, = 119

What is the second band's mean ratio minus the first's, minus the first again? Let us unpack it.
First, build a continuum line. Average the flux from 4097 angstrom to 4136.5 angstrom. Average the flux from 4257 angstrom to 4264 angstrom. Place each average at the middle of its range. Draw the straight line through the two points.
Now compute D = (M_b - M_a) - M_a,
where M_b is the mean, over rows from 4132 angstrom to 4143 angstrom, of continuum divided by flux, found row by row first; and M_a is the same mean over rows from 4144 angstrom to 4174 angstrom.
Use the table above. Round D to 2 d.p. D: -1.19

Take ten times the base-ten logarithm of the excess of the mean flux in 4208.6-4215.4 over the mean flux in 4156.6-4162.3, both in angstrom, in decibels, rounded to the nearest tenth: 12.7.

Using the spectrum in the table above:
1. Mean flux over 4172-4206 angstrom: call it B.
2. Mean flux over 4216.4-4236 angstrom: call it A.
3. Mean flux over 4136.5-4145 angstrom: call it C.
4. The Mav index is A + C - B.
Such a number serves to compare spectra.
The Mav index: 135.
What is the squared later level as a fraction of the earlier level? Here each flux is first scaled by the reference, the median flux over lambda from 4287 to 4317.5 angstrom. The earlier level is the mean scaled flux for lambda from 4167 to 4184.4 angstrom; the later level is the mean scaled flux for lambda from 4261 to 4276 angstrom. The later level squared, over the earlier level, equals 1.21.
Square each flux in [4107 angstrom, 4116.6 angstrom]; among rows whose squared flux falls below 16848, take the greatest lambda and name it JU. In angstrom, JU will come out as 4111.37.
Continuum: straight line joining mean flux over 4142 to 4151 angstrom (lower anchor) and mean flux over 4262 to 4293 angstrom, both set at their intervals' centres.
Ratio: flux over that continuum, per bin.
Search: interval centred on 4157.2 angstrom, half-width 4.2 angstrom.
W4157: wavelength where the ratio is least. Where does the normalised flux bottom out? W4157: 4155.15 angstrom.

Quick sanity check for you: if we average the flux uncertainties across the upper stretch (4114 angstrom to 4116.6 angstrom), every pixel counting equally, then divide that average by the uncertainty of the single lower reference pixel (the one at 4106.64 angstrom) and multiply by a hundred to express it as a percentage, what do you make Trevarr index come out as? 100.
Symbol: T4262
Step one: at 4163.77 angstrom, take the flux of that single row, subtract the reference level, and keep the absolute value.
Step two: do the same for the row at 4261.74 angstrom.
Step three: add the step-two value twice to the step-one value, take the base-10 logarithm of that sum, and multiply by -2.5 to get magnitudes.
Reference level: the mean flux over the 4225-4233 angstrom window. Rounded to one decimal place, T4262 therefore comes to -4.3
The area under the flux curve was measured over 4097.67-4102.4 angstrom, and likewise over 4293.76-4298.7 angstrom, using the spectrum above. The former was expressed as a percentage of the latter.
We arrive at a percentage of 92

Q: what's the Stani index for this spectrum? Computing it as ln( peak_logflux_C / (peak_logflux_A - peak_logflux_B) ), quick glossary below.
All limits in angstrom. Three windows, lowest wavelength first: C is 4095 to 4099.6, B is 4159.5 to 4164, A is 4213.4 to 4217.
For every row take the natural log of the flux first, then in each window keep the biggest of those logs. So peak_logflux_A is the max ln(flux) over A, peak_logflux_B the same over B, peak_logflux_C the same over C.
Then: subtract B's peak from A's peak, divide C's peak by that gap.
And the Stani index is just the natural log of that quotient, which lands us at 4.8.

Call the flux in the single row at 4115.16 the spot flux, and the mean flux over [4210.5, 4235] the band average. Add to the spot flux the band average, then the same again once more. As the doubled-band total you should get 435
